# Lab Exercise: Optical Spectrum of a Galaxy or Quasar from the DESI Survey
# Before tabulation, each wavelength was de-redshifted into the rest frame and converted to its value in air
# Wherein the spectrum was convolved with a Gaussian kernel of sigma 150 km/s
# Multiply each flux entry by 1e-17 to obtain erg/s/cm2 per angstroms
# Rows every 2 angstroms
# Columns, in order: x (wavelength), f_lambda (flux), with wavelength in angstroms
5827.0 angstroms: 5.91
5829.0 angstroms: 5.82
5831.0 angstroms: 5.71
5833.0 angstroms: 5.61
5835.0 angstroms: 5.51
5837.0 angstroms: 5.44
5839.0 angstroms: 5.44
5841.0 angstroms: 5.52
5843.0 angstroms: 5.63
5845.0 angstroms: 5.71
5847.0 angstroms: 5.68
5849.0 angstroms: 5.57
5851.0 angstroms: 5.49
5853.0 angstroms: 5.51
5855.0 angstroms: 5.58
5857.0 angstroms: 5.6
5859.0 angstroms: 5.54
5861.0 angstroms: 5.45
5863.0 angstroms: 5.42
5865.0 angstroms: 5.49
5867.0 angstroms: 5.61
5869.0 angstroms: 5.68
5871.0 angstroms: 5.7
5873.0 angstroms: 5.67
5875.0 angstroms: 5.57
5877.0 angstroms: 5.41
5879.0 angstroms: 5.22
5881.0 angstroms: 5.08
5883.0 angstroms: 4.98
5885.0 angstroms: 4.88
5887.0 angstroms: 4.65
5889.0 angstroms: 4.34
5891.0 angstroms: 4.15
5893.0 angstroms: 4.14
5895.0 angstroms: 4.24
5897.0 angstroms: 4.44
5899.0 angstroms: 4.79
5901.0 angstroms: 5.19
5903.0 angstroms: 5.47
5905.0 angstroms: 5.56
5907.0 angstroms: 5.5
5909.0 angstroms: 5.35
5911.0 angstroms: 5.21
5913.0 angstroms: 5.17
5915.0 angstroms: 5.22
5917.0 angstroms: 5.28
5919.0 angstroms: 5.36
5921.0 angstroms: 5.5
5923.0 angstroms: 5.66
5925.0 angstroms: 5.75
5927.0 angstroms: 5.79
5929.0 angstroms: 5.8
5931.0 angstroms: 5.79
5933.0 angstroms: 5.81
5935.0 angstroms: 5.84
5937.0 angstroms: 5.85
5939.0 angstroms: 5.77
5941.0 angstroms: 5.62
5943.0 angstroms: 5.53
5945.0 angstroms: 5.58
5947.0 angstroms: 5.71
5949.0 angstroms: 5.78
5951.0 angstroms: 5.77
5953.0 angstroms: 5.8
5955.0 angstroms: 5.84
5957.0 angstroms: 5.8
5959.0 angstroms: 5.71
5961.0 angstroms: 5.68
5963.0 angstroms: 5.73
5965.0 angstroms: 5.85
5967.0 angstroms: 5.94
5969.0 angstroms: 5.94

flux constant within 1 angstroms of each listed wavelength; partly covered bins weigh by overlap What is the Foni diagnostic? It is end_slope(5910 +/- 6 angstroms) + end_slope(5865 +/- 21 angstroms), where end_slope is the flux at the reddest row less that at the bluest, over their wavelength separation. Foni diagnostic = -0.055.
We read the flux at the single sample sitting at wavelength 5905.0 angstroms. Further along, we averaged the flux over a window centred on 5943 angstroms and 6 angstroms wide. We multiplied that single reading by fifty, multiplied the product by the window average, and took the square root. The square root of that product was 39.4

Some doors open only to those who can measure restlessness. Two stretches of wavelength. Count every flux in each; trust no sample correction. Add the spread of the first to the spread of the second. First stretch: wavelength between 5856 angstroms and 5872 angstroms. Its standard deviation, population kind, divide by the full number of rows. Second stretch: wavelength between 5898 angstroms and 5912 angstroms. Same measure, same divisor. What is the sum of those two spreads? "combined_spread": 0.34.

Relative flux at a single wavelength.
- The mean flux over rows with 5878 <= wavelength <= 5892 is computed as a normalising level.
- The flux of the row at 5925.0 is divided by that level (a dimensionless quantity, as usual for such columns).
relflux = 1.21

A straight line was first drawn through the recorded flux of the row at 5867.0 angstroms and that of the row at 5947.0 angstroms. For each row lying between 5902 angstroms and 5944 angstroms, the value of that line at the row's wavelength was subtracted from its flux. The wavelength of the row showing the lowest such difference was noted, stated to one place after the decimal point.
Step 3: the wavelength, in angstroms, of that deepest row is 5913.0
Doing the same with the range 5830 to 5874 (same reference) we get 5863.0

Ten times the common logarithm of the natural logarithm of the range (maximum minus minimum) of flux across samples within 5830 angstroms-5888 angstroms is -12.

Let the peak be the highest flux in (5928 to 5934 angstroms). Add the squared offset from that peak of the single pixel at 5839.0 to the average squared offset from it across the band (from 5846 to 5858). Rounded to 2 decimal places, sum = 0.20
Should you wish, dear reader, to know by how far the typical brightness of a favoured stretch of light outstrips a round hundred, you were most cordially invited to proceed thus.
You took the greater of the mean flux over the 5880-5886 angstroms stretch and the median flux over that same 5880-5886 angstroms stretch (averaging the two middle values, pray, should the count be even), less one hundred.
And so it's -95.0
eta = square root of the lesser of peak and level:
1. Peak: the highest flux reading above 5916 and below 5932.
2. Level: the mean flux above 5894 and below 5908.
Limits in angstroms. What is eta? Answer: 2.24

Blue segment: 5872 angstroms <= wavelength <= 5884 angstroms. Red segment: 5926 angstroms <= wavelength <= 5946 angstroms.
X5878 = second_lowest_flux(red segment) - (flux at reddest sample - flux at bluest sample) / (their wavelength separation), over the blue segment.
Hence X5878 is 5.65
